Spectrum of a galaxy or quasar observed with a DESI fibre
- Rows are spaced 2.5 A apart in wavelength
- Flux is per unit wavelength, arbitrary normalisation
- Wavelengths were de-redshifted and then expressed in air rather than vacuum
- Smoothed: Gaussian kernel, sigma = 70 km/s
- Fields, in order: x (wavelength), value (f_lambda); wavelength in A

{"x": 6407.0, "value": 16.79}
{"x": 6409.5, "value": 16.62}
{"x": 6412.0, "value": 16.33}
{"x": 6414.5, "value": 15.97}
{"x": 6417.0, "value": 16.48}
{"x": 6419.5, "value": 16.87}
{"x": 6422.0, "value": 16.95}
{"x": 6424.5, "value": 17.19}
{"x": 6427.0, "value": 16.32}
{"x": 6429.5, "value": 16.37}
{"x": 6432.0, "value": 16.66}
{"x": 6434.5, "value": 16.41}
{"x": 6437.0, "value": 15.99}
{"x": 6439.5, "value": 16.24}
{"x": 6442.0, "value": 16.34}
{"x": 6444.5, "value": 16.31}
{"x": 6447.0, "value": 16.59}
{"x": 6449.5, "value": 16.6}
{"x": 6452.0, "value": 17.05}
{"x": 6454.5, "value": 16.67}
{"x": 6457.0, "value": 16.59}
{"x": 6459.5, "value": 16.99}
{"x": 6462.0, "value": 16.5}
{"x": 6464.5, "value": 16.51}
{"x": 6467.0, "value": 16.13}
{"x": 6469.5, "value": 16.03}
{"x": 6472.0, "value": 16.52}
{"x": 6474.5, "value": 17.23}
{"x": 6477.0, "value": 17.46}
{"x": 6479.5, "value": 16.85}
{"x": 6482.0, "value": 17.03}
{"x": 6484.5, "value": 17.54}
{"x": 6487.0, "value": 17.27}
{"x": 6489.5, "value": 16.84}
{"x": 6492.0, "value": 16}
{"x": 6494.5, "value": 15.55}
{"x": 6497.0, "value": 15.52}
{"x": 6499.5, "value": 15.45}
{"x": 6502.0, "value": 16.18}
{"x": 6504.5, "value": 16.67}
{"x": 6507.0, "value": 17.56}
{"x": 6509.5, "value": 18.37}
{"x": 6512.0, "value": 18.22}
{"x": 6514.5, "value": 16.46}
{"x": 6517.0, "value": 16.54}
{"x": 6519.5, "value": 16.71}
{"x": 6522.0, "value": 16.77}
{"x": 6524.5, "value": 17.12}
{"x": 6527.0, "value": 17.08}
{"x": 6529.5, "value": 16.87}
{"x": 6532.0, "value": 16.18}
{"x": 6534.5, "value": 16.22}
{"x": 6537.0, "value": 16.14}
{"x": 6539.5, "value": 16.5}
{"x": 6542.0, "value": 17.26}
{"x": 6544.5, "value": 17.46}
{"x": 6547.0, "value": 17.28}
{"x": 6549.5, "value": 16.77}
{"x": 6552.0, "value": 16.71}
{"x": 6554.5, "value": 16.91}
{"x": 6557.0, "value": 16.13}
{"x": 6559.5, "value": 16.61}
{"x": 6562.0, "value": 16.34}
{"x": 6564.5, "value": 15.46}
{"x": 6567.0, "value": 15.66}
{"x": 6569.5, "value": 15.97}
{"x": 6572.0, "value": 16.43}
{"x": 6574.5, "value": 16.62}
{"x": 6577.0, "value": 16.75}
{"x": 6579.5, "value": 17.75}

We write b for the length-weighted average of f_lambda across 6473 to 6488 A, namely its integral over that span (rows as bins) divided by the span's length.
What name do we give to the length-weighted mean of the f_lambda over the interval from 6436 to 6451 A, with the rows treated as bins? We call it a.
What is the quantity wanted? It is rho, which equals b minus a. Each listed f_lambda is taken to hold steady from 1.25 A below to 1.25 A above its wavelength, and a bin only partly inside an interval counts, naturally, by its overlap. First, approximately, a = 16.4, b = 17.2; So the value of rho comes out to 0.85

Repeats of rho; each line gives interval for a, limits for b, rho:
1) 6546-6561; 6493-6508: -0.59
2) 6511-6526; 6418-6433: -0.23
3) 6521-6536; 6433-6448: -0.38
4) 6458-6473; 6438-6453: 0.06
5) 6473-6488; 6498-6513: -0.19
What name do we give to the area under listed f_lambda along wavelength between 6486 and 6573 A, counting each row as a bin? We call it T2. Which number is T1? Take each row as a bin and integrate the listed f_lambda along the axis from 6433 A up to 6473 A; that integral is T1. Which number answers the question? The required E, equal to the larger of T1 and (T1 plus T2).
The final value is 2103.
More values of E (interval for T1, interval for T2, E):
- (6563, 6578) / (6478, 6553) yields 1500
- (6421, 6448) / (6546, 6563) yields 729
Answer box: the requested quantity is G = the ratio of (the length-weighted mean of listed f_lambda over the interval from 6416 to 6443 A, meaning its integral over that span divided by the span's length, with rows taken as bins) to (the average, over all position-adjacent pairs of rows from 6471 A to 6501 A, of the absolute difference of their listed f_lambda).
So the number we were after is 42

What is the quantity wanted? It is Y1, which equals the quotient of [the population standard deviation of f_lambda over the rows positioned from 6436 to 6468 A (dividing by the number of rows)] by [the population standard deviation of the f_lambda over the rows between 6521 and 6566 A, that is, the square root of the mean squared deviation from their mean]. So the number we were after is 0.6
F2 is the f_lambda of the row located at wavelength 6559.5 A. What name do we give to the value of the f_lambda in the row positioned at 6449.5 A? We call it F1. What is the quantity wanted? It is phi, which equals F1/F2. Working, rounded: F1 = 16.6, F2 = 16.61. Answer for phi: 1.00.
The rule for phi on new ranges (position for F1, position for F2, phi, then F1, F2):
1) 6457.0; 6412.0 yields 1.02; 16.59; 16.33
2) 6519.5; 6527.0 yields 0.98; 16.71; 17.08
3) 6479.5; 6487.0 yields 0.98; 16.85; 17.27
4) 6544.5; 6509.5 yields 0.95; 17.46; 18.37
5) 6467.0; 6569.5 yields 1.01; 16.13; 15.97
